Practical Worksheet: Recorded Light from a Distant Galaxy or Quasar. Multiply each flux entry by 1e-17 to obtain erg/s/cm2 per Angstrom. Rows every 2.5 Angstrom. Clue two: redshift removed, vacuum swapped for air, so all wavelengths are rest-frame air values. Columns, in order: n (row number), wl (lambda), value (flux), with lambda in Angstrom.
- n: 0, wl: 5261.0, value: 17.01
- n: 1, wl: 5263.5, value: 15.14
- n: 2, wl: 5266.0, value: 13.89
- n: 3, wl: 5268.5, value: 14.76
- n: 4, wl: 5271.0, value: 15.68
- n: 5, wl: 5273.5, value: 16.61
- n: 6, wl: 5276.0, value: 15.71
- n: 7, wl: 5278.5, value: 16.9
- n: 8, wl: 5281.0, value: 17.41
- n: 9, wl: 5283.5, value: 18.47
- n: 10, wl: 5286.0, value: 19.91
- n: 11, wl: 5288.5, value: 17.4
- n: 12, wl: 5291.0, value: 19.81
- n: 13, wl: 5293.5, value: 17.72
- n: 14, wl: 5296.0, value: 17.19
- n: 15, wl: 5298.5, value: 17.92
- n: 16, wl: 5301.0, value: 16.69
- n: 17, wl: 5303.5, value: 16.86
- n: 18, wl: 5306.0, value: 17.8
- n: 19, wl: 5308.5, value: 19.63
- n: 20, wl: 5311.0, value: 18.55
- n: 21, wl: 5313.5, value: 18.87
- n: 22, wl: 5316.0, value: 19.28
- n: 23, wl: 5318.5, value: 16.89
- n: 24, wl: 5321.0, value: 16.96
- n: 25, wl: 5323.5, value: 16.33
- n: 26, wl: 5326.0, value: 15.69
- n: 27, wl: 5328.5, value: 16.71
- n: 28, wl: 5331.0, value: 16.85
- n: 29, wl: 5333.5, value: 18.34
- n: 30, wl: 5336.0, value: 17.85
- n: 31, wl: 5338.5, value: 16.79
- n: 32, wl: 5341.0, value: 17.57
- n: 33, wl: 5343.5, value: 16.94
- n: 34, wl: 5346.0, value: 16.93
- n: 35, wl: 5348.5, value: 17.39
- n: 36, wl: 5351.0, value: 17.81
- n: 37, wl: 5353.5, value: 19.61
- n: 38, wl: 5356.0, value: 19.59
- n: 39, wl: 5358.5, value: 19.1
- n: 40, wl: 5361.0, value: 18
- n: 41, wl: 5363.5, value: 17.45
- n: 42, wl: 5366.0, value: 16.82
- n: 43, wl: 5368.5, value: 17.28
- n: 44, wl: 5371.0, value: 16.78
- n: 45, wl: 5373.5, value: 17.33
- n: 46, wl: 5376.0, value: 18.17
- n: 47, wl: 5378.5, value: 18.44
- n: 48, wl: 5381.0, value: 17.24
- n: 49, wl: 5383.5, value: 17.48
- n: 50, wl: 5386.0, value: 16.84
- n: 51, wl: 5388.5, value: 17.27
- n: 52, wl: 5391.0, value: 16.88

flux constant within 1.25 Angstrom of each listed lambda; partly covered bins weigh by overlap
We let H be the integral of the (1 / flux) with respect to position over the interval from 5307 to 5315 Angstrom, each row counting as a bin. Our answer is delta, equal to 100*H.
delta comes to 42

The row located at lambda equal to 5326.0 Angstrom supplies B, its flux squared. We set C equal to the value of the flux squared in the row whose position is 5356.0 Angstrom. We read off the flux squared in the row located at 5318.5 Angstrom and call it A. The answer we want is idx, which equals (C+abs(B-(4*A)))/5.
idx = 256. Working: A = 285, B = 246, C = 384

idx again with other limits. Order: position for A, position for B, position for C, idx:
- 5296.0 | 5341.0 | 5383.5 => 236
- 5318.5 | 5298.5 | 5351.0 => 227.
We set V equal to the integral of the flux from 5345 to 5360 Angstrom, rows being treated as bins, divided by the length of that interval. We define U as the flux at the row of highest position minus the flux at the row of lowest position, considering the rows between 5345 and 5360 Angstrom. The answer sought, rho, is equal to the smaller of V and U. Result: 2.2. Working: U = 2.2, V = 18.4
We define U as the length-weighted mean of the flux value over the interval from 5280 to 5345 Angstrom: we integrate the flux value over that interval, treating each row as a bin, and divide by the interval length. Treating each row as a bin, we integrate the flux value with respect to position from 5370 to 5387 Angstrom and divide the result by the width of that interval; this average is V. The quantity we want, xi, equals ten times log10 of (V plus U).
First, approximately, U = 17.7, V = 17.5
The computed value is 15.5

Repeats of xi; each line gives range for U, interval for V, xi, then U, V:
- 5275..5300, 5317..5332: 15.4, 17.9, 16.6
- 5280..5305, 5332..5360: 15.6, 17.9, 18.0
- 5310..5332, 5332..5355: 15.4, 17.3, 17.7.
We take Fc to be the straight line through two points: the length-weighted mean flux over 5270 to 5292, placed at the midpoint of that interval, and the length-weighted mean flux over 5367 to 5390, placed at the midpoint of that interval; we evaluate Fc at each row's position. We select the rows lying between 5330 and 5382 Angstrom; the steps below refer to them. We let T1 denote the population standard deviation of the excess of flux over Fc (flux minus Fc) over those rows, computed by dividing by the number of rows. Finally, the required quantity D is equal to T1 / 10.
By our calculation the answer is 0.086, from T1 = 0.86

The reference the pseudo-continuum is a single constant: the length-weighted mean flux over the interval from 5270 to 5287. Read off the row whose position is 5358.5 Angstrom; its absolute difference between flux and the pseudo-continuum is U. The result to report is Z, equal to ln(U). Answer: 0.6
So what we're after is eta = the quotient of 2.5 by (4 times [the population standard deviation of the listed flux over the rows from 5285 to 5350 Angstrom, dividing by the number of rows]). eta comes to 0.57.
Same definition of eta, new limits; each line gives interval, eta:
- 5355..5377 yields 0.68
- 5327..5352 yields 1.18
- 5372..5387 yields 1.13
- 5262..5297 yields 0.37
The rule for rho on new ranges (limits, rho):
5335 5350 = -0.5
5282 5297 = -1.3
